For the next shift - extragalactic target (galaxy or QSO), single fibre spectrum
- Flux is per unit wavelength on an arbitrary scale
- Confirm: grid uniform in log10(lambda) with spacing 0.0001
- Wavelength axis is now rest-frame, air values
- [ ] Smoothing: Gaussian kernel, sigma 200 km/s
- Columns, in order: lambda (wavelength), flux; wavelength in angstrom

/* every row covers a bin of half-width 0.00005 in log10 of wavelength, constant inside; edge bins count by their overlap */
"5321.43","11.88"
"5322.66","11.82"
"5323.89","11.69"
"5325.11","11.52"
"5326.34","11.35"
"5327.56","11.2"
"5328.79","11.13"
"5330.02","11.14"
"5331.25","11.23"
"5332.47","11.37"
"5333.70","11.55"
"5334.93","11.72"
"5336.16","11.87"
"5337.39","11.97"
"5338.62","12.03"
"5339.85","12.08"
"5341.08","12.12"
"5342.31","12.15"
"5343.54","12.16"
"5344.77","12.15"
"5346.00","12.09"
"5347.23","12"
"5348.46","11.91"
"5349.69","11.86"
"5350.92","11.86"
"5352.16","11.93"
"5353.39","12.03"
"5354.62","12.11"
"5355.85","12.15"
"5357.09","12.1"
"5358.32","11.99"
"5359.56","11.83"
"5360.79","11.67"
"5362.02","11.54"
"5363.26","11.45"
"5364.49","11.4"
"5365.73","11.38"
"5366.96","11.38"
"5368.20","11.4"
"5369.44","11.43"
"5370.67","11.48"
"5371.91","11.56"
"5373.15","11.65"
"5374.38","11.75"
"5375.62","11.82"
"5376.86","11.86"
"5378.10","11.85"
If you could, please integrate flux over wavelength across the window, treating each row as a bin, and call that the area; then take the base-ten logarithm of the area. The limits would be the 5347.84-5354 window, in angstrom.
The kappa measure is 1.866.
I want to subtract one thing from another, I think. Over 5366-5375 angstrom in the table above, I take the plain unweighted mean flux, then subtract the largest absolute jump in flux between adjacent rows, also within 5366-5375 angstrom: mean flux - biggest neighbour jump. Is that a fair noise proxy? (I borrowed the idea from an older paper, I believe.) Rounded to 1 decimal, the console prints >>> 11.4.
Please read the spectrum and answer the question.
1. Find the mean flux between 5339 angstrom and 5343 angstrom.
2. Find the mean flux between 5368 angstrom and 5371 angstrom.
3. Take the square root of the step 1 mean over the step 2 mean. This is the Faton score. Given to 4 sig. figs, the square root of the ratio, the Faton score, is 1.029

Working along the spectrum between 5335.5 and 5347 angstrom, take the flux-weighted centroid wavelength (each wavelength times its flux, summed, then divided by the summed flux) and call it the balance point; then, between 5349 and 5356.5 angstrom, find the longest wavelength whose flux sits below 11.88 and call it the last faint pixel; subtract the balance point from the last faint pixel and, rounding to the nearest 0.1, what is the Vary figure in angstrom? 9.8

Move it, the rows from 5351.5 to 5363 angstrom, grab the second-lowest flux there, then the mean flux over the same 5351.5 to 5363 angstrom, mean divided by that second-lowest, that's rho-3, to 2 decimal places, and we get 1.02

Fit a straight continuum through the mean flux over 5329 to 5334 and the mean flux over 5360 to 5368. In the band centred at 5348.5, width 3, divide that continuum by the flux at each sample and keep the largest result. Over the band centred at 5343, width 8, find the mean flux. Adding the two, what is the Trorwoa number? 13.1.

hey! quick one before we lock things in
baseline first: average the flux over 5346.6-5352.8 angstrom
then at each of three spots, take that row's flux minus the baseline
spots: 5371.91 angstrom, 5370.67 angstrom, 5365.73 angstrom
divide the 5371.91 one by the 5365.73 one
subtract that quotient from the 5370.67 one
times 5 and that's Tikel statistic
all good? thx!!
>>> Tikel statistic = -5.5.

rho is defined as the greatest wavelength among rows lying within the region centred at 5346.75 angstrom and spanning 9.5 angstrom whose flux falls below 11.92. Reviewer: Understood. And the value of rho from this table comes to 5350.92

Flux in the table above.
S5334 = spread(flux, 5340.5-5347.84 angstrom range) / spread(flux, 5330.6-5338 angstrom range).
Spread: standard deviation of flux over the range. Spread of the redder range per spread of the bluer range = 0.21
